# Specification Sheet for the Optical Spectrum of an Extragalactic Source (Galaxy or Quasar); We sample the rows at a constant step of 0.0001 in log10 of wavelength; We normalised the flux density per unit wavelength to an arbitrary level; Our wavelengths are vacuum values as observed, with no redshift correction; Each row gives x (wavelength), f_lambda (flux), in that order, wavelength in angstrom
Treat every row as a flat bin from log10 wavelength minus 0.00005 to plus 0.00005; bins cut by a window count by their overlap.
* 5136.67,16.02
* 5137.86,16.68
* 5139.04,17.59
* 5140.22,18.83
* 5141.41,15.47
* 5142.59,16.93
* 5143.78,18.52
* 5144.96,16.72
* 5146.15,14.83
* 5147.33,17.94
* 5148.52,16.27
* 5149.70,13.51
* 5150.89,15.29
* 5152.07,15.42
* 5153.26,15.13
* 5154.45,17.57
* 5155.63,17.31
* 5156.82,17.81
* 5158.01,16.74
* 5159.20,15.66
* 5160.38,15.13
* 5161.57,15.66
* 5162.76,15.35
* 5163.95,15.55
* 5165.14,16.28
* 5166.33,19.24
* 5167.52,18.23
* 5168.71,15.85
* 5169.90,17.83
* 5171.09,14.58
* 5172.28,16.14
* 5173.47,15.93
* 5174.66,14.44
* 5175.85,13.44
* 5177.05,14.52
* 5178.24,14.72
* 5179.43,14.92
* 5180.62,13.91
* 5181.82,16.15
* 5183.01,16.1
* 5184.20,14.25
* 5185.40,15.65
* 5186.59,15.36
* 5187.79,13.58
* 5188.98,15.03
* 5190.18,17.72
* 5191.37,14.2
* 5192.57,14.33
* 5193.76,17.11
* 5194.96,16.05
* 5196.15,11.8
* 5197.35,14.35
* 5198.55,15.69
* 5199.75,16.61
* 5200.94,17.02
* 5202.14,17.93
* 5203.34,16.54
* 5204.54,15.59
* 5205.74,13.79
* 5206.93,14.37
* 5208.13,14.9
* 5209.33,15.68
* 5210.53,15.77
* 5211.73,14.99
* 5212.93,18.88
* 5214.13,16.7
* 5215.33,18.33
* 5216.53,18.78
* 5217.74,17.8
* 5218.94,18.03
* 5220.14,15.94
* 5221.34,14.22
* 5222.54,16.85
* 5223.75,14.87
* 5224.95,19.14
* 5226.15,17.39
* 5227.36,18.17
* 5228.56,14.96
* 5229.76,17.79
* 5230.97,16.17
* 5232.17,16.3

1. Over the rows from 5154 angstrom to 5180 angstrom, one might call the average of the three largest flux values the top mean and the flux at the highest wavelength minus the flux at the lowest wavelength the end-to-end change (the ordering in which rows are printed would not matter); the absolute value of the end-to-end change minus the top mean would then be 21.1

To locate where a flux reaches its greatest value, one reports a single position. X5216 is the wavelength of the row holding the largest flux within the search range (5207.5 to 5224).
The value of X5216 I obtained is 5212.93 angstrom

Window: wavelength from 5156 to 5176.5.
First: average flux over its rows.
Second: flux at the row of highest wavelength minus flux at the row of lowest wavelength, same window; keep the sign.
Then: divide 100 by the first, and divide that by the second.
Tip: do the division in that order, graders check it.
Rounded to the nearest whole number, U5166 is -1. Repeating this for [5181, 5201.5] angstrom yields 7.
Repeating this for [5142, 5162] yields -5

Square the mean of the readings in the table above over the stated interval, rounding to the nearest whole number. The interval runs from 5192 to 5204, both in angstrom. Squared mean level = 248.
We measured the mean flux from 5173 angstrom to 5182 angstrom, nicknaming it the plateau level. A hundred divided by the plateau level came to 6.8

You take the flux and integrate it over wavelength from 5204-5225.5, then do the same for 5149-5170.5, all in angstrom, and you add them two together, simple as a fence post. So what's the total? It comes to 703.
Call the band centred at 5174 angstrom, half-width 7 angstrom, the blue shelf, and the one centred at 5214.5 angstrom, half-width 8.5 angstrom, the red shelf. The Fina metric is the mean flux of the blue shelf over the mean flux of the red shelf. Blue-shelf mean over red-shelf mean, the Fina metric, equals 0.93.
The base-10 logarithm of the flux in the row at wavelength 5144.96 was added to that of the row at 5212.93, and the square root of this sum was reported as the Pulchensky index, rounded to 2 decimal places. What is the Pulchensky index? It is 1.58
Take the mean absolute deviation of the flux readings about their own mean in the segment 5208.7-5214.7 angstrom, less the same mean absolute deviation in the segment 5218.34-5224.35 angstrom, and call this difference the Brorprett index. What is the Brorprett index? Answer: -0.06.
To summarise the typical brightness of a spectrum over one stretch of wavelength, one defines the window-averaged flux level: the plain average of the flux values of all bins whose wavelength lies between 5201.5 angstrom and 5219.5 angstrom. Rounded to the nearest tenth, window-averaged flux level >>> 16.5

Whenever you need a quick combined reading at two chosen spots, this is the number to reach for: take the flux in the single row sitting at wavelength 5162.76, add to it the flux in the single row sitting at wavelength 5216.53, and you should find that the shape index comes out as 34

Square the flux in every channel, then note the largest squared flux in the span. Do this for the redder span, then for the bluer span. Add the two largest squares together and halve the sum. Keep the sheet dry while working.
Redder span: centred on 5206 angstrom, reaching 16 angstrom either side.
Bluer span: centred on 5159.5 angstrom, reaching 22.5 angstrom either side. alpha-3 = 363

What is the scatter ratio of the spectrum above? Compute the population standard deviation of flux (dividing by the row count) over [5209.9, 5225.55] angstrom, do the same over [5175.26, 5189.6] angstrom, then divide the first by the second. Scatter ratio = 1.85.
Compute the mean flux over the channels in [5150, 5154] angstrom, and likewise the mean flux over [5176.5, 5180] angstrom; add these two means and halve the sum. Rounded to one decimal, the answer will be 15.0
